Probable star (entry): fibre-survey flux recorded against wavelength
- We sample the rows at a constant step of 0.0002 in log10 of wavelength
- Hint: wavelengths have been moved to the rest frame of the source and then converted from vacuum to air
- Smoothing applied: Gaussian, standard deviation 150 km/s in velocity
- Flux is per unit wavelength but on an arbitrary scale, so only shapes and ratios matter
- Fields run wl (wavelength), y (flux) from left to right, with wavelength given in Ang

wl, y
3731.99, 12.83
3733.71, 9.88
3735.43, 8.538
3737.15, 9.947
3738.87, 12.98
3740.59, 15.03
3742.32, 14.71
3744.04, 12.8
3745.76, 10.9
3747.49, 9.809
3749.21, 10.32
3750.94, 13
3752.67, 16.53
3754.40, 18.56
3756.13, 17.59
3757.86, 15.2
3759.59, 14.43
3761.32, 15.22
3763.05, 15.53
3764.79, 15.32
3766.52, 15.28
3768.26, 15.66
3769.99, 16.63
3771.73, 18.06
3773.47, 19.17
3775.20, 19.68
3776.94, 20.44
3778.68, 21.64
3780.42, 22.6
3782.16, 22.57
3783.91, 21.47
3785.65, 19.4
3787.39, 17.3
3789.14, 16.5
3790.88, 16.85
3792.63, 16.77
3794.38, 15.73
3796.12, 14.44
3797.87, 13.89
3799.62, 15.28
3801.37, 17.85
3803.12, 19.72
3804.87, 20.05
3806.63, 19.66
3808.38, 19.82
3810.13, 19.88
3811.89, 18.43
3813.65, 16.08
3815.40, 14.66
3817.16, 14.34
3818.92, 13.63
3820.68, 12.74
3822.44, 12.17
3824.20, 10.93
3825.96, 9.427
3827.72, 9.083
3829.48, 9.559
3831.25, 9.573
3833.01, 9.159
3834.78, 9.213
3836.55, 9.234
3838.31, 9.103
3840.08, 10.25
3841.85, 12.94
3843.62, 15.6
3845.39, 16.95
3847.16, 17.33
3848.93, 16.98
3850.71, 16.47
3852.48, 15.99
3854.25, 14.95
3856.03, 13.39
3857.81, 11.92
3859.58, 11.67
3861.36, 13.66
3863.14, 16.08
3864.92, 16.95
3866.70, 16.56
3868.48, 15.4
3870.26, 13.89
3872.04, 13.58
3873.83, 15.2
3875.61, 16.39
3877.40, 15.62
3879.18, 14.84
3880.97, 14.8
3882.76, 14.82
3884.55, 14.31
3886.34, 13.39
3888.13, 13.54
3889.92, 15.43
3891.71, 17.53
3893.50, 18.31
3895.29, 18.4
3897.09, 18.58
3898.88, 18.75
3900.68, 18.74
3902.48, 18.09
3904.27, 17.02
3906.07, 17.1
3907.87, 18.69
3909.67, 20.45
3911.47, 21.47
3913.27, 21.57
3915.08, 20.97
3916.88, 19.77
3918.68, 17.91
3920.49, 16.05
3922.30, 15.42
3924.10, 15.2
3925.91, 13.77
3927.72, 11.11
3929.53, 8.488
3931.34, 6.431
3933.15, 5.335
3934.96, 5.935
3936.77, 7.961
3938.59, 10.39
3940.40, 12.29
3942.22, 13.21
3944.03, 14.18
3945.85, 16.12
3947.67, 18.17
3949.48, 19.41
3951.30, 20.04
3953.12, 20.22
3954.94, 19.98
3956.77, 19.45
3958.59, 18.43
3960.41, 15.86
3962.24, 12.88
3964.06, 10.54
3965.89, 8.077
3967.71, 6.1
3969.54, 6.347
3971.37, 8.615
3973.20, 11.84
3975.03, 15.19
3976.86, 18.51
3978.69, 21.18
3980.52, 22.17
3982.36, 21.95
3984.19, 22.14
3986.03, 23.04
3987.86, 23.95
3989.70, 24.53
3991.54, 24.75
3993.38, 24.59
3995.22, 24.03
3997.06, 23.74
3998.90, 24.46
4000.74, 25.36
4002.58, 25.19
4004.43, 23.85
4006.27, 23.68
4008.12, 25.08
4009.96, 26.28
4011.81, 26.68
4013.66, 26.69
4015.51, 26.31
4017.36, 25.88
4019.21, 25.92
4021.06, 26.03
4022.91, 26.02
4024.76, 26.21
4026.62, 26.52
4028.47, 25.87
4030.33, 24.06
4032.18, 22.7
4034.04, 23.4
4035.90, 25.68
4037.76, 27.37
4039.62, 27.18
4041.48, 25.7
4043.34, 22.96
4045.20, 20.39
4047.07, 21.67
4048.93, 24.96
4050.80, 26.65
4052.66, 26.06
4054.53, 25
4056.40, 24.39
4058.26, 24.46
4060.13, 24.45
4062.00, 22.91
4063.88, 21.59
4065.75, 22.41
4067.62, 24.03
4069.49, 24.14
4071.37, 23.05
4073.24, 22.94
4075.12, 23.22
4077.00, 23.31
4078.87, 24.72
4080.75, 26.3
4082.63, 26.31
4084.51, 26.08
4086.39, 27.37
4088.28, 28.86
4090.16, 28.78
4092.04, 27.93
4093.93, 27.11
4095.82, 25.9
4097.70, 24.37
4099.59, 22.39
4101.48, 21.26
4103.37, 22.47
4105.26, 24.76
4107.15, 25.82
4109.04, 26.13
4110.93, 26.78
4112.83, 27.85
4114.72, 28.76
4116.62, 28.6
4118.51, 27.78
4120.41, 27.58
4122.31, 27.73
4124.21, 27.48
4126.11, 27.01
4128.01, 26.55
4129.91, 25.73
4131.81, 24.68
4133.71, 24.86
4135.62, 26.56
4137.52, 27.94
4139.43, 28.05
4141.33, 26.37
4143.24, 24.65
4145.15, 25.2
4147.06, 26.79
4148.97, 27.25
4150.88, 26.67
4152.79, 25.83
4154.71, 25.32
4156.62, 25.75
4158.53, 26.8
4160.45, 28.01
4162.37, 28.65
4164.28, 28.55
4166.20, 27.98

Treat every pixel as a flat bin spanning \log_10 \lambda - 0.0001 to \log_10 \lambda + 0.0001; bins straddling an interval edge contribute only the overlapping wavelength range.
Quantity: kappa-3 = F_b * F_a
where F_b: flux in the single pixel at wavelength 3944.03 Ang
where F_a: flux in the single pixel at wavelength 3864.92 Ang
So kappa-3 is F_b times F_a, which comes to 240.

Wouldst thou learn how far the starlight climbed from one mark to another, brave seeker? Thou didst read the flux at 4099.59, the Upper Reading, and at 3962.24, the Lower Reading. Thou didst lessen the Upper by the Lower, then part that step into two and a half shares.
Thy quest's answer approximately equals 3.8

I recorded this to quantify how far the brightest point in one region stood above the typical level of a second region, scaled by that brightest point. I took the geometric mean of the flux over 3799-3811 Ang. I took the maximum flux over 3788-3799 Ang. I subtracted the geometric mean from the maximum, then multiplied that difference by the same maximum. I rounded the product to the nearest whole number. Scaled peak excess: -33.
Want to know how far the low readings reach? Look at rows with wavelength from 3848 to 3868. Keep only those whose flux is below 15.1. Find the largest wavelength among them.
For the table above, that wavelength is 3861.36 Ang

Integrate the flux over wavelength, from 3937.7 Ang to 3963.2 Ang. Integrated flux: 420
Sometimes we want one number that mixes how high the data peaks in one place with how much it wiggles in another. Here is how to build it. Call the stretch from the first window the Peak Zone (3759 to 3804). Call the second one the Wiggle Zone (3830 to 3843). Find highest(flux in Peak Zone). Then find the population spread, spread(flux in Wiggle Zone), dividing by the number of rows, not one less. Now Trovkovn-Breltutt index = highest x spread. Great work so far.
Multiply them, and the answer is 29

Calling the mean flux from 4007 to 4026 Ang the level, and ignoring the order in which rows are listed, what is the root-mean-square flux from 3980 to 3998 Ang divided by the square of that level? 0.0345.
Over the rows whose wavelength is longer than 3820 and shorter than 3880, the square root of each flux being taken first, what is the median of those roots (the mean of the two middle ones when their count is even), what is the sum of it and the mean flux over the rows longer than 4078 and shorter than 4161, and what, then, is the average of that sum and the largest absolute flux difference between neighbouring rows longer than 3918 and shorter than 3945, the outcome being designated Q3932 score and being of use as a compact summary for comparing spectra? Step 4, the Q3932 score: 16.3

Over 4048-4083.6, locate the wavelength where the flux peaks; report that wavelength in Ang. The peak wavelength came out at 4050.80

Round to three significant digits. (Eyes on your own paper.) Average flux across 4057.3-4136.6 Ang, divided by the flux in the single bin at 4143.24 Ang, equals 1.03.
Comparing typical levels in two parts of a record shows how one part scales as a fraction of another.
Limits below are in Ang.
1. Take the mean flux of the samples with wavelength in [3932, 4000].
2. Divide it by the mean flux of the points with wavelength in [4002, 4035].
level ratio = 0.66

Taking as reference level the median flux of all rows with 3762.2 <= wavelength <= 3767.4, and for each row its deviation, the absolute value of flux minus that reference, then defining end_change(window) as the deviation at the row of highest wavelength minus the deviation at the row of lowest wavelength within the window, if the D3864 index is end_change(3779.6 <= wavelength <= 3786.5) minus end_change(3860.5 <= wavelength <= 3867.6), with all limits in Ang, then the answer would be -3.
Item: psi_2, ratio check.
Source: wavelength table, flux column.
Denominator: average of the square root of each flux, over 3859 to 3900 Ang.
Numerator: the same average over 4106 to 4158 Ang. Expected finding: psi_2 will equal 1.31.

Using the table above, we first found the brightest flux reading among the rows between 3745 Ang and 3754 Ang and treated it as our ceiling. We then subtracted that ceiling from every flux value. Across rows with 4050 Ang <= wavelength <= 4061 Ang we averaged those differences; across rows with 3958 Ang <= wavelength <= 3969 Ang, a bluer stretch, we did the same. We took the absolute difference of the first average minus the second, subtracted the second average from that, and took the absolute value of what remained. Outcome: 18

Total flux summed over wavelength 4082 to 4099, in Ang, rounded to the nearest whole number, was 243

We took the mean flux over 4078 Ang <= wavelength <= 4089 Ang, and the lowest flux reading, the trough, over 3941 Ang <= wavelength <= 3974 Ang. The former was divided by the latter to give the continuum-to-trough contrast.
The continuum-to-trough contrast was 4.4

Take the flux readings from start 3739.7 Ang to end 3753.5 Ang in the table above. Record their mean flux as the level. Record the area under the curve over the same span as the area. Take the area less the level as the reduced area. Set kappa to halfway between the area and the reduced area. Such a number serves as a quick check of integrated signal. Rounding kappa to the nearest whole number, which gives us 171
